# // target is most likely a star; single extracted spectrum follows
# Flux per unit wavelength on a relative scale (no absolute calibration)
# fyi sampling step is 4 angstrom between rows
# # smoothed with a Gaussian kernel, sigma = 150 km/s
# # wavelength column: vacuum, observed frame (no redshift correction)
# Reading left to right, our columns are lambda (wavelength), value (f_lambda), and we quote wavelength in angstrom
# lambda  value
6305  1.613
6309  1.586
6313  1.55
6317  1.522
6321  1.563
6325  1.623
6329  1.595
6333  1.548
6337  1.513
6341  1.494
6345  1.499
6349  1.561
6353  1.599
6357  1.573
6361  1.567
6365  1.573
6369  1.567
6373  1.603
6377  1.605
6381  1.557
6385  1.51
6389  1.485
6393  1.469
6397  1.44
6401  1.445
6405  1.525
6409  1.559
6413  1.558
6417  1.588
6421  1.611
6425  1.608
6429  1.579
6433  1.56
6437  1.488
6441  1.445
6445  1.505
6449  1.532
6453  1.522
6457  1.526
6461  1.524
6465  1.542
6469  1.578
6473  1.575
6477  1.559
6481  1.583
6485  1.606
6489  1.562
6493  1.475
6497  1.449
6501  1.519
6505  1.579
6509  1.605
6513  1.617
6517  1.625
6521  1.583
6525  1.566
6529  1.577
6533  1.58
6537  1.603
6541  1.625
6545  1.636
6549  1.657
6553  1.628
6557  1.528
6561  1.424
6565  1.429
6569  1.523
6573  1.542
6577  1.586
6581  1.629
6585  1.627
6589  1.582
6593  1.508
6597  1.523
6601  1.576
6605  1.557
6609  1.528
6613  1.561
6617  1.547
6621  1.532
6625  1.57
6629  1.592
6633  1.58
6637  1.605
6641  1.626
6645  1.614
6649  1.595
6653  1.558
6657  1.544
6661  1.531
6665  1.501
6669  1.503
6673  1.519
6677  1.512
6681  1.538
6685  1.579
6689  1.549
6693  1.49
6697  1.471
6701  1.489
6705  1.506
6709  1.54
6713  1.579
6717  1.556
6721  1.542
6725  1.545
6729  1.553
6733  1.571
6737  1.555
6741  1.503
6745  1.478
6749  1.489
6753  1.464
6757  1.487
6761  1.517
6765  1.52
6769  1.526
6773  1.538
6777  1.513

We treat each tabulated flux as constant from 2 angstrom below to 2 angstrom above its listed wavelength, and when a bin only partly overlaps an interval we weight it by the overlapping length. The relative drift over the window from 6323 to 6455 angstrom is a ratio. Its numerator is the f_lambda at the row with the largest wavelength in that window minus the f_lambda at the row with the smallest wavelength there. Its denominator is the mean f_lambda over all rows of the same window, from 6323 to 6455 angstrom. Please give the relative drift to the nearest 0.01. -0.07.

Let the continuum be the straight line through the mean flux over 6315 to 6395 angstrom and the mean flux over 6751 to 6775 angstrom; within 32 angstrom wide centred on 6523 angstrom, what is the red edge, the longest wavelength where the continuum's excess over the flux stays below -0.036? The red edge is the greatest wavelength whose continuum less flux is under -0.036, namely 6537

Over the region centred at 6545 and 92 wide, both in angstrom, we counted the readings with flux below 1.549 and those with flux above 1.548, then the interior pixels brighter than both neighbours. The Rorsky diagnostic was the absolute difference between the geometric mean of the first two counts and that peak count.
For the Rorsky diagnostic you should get 7.1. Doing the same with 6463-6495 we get 1.5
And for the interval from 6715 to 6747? 3.0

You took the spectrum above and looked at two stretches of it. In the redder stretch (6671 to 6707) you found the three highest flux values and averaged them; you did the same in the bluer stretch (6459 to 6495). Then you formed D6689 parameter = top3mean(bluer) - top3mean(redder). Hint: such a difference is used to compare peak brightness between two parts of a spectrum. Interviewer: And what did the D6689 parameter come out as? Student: 0.03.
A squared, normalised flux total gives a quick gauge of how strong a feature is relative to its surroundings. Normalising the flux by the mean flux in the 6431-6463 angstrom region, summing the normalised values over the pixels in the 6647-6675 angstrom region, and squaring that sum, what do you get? 50.5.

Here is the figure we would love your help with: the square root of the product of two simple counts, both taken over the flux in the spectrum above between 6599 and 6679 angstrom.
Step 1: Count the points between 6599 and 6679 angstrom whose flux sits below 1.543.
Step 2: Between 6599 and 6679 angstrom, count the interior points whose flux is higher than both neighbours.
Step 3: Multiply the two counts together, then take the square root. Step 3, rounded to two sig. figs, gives 5.3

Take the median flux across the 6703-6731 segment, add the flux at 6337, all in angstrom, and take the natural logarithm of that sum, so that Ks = 1.118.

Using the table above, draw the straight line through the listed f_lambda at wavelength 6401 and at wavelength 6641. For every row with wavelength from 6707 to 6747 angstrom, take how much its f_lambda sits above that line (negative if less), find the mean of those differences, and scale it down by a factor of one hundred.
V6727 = -0.0015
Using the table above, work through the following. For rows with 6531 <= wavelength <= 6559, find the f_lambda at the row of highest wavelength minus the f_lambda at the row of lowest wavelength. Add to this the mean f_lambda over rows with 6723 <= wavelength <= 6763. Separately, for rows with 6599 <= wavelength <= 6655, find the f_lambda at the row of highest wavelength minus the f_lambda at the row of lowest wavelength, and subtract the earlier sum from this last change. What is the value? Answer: -1.48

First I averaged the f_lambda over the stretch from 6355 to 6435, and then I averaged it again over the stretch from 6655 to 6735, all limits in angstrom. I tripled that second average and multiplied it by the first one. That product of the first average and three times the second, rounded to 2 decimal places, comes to 7.11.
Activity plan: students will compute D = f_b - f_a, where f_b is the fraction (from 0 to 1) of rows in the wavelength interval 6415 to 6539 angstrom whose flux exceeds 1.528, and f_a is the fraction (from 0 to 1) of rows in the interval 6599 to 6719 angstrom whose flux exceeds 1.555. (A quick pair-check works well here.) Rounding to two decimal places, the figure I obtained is 0.24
